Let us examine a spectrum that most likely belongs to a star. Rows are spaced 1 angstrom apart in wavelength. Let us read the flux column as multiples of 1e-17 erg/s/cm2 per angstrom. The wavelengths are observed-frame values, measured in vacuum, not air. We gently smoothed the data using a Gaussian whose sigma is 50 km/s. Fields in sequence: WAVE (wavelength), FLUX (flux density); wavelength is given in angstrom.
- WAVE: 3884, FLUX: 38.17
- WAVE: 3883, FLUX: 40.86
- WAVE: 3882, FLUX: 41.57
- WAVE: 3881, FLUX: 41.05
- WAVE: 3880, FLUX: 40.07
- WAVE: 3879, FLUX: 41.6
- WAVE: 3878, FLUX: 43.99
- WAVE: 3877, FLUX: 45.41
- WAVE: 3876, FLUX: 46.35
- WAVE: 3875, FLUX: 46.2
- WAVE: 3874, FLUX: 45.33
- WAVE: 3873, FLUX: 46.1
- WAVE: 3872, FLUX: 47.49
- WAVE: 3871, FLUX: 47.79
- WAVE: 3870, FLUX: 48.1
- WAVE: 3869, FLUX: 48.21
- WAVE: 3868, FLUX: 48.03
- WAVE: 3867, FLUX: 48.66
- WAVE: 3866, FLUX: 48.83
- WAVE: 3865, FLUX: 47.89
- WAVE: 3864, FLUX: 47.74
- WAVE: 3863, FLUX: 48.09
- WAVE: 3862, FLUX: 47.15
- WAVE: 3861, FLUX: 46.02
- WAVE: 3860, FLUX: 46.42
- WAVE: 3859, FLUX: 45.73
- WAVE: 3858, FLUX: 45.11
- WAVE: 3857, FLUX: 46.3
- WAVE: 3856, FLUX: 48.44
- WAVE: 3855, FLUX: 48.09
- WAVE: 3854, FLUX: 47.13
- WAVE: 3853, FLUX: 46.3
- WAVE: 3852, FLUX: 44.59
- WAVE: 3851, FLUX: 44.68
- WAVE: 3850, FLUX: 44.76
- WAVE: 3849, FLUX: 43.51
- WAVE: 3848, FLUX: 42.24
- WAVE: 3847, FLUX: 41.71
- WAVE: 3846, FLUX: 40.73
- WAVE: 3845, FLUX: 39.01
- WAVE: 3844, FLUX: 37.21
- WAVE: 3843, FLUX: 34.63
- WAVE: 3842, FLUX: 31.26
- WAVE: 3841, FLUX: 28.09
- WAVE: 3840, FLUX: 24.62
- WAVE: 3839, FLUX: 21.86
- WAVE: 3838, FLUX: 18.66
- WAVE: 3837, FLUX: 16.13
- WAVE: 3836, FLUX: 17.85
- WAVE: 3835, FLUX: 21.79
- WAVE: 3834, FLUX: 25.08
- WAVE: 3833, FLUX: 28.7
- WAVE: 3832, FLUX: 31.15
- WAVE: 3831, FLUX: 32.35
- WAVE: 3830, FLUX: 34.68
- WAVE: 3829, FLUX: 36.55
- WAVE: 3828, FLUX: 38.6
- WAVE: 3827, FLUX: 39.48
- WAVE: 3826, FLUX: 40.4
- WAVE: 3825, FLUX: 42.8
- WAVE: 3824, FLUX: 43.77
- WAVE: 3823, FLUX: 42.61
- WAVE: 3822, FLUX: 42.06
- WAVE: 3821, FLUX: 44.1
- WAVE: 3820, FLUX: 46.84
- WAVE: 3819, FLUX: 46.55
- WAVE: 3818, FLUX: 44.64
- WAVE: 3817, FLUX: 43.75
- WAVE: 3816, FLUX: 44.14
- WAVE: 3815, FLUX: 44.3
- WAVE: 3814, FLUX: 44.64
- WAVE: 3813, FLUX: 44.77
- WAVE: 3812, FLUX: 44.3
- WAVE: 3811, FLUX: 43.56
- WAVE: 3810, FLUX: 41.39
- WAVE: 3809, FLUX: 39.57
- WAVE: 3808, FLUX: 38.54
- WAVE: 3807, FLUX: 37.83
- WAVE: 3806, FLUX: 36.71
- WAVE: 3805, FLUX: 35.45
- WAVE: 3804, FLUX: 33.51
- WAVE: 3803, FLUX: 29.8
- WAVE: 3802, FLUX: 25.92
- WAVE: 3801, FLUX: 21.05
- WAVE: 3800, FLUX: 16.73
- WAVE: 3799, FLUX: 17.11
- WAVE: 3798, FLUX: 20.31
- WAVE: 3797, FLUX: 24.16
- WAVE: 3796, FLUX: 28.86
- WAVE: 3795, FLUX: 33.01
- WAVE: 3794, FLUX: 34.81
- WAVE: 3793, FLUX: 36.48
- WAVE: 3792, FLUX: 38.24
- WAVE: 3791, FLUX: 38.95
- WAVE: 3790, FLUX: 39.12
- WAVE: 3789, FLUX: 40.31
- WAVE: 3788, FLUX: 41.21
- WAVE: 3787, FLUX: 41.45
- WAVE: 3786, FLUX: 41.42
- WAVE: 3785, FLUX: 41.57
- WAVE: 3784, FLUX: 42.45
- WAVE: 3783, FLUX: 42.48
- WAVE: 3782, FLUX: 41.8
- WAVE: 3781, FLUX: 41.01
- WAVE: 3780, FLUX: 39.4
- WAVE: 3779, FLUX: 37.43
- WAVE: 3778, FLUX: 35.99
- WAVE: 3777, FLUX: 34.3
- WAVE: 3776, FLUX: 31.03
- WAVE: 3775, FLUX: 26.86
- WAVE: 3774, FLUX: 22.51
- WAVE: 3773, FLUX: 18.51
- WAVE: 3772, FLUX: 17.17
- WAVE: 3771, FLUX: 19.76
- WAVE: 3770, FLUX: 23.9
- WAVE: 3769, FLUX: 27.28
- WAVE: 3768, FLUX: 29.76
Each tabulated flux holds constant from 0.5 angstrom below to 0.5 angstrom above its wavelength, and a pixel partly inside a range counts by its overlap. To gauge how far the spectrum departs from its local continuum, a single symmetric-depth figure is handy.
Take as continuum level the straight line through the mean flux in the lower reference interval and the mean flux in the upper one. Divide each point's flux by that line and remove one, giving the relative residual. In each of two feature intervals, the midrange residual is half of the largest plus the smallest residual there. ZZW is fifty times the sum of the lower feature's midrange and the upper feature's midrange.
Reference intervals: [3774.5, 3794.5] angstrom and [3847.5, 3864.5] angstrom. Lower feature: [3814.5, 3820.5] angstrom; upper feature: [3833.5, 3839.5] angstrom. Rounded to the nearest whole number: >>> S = -23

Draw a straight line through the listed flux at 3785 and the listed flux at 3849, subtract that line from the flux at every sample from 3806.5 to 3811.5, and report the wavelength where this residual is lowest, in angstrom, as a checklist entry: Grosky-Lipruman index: 3807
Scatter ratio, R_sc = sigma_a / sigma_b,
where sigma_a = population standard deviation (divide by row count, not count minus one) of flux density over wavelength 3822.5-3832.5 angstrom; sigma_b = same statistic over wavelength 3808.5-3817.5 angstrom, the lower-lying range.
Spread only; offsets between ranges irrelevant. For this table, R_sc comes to 2.6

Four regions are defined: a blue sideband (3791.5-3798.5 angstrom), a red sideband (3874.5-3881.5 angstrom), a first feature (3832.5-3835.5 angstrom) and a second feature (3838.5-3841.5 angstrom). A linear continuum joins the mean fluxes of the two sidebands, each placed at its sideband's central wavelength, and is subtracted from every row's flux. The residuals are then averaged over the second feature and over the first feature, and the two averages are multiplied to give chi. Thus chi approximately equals 149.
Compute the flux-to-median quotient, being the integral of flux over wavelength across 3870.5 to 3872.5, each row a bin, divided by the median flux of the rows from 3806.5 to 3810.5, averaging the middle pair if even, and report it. 2.4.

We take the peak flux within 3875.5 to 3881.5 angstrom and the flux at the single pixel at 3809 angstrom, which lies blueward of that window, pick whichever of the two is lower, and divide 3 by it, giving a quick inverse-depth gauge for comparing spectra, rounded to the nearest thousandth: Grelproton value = 0.076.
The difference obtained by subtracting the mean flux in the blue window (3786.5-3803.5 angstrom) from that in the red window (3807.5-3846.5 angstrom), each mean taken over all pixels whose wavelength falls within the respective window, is 5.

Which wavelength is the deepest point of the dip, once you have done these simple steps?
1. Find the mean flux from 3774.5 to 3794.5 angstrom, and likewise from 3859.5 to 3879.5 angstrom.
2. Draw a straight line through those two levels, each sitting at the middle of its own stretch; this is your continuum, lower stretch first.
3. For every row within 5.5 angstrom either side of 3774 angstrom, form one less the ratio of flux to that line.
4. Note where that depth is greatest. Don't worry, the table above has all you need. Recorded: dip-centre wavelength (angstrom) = 3772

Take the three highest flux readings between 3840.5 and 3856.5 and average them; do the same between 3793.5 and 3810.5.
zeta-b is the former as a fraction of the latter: 1.20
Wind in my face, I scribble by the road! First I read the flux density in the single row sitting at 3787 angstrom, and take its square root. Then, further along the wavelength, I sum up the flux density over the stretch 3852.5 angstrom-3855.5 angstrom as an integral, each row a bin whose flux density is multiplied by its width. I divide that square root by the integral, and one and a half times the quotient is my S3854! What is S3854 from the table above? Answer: 0.068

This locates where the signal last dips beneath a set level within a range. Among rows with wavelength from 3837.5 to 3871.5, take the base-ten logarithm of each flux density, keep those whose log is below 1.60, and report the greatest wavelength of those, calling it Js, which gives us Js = 3845 angstrom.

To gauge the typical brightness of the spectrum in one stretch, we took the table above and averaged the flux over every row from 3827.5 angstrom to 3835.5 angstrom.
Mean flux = 31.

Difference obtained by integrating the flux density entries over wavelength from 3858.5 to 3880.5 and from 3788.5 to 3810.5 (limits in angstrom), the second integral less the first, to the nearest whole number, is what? -313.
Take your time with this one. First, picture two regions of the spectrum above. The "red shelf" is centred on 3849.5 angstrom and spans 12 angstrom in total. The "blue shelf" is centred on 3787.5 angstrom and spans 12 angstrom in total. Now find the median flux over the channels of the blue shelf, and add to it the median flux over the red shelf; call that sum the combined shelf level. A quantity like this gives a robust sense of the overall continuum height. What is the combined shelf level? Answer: 85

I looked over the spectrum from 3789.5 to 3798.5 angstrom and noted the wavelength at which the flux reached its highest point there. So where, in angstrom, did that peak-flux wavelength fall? 3790 angstrom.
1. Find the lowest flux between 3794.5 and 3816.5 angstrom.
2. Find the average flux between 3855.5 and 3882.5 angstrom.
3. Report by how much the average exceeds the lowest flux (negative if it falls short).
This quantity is 29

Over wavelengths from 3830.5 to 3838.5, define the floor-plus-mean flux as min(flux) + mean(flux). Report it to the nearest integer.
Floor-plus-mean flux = 40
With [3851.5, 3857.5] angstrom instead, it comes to 91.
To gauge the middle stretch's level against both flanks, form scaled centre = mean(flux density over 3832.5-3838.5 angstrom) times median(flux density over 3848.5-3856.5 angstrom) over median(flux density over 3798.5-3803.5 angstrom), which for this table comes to 46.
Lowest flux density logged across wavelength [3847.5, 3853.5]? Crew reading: 42.24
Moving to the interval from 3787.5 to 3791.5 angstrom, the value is 38.95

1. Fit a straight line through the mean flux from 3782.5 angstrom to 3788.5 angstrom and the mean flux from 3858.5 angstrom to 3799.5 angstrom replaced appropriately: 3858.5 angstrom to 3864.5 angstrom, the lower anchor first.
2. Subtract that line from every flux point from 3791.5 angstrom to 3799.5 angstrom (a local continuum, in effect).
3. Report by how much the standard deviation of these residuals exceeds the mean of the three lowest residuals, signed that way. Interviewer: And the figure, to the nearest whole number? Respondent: 30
